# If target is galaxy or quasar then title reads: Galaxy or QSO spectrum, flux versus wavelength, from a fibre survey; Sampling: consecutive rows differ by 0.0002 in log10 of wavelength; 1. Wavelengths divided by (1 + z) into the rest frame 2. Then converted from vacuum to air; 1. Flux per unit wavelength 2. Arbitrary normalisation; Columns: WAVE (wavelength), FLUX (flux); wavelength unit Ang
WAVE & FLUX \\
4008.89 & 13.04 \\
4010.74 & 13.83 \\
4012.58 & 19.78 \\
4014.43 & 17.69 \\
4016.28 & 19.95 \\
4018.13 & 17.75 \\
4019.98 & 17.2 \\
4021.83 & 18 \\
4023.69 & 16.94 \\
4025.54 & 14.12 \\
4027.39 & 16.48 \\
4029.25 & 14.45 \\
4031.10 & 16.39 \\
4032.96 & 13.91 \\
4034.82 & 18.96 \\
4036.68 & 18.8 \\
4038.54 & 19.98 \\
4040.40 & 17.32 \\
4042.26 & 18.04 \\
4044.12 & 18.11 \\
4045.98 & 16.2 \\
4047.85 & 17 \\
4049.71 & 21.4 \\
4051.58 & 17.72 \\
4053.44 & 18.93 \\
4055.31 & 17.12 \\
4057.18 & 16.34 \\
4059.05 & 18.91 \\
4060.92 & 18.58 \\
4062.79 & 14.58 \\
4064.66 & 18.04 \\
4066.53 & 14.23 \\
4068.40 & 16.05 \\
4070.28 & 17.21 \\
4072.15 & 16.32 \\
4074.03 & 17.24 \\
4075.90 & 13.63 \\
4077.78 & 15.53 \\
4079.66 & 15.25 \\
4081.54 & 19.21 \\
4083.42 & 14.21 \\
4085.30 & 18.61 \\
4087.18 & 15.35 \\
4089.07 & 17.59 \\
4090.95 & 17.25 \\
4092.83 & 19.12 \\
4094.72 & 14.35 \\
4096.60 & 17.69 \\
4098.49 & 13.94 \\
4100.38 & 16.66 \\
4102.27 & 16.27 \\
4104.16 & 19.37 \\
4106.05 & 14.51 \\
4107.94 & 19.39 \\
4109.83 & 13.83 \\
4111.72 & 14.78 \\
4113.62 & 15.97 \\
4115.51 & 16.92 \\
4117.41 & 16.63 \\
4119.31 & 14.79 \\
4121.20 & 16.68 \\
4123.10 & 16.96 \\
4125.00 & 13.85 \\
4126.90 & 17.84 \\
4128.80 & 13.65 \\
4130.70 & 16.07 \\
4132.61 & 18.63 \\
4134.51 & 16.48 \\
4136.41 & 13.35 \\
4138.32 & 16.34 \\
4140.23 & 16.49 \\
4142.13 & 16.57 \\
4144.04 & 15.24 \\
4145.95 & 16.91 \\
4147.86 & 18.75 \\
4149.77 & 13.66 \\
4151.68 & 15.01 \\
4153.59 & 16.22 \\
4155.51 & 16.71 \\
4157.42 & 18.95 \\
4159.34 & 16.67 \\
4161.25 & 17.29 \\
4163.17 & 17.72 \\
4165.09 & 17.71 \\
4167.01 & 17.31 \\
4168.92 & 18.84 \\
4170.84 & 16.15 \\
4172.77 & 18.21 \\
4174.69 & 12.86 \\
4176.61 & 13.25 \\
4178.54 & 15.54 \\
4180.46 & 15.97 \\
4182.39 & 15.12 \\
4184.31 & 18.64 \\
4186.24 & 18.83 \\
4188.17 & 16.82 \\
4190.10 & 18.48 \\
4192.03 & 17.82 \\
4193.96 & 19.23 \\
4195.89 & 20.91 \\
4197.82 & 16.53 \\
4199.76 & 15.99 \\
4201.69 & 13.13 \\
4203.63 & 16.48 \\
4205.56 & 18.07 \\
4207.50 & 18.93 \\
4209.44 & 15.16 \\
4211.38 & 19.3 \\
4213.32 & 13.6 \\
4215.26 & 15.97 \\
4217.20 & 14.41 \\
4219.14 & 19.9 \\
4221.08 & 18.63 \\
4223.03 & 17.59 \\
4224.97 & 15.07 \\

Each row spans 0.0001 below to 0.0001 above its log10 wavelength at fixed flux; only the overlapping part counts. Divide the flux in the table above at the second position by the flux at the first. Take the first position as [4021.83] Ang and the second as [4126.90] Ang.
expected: 0.99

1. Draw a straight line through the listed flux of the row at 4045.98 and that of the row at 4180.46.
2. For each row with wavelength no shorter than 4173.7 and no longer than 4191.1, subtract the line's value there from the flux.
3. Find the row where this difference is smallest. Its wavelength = 4174.69 Ang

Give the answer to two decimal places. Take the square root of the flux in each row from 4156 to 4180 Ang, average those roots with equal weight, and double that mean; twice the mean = 8.16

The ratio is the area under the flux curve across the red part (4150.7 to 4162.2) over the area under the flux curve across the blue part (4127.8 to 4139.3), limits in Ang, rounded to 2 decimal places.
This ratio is 1.07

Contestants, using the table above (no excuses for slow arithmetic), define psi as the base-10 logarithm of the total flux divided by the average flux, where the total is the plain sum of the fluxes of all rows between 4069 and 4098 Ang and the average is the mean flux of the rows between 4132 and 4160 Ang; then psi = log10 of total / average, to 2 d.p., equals 1.18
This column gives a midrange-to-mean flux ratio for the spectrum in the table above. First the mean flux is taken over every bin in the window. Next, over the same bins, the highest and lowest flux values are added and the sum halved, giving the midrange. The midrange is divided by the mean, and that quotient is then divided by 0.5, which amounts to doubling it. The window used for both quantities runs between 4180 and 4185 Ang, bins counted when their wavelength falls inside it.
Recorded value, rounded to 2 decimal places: 2.04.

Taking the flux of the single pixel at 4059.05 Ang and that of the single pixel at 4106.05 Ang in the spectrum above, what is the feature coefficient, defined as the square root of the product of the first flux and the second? 16.6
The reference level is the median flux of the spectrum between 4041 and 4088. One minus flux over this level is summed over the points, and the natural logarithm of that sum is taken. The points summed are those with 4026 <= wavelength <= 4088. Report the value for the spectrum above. -1.3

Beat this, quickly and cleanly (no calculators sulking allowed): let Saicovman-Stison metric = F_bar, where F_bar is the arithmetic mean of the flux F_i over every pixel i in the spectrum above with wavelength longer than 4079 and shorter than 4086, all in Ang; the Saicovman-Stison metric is 16.8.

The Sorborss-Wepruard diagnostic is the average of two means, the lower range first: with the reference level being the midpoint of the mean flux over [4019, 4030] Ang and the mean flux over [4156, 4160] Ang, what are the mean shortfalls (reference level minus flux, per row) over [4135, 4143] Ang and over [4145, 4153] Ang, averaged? 1.1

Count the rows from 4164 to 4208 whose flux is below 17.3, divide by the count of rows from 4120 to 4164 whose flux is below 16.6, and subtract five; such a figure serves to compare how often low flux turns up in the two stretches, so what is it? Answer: -4.1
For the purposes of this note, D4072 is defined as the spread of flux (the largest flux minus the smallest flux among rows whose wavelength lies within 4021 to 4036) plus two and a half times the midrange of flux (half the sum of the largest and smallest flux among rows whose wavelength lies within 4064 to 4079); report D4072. 44.6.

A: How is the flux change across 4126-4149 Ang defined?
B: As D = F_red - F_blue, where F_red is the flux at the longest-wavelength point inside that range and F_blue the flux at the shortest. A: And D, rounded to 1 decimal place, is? 0.9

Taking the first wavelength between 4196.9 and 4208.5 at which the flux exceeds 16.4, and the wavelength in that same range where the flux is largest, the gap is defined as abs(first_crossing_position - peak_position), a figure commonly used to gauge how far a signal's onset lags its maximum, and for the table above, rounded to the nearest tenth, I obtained 9.7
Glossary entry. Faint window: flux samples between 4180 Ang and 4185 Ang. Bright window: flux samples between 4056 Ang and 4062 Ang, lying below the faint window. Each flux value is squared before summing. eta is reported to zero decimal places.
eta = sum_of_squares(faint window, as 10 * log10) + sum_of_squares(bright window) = 999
